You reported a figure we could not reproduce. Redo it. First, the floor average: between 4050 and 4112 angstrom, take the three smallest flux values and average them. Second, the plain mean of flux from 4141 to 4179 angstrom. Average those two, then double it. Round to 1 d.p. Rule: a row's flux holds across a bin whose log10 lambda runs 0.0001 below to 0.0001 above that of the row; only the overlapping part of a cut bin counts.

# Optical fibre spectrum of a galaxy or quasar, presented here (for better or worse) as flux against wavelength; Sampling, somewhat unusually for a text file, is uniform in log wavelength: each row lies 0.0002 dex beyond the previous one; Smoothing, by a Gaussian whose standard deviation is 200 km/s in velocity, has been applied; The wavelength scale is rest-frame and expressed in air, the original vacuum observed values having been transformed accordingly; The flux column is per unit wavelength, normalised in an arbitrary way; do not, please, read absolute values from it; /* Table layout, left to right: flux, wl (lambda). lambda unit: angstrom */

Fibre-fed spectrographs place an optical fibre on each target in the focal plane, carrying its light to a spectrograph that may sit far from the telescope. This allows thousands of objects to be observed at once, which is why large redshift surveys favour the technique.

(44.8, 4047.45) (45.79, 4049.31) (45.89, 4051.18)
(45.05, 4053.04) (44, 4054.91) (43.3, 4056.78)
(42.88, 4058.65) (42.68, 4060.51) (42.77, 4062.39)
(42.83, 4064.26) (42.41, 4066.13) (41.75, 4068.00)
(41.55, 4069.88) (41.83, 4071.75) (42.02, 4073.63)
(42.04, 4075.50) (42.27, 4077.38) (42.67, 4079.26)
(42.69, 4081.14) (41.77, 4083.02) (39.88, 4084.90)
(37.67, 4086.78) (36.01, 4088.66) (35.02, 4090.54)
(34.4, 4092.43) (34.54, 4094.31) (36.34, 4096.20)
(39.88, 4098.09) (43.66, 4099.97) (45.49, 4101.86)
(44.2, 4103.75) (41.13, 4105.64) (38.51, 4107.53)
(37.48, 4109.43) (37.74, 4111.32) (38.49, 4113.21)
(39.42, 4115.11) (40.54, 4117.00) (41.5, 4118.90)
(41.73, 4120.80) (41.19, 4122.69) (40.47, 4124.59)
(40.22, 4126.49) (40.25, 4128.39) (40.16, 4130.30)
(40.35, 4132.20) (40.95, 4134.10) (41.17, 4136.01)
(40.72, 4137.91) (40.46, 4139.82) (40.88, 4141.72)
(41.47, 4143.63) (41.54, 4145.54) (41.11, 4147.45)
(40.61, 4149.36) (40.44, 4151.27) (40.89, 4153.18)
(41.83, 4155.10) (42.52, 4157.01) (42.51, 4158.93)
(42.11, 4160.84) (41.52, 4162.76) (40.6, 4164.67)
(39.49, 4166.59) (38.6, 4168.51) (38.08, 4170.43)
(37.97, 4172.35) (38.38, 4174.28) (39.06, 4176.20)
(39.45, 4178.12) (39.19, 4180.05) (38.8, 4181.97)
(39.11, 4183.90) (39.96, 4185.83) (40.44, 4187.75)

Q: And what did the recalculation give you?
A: 75.1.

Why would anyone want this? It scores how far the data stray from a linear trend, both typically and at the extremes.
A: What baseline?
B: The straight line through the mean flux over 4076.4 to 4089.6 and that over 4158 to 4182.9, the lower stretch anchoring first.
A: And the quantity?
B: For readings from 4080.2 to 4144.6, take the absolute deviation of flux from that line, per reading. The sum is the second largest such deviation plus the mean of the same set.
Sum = 7.8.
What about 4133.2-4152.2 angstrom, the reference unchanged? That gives 2.6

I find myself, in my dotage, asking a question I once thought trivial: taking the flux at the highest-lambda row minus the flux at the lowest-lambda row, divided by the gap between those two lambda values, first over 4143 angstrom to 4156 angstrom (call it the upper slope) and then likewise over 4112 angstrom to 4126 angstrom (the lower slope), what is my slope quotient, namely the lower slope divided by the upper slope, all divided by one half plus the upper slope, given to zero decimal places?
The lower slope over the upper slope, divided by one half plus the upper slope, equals 10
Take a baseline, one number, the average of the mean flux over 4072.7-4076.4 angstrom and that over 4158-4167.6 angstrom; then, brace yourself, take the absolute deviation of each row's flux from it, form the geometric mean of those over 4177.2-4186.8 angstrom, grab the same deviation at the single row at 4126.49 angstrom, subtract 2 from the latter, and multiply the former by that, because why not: -1.3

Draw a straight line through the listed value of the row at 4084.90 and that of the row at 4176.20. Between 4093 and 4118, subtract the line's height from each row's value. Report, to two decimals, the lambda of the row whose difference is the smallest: 4094.31 angstrom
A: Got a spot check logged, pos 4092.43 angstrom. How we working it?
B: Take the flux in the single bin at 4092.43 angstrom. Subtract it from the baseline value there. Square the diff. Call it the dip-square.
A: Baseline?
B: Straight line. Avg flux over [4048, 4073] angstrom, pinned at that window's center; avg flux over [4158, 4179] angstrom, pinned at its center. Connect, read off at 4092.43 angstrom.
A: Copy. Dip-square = 62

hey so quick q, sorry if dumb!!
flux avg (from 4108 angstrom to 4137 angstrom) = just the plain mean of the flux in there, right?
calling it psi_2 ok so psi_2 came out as 40.1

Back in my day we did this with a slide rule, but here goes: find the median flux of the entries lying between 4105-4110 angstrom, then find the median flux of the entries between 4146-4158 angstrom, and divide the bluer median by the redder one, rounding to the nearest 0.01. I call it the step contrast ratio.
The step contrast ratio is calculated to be 0.94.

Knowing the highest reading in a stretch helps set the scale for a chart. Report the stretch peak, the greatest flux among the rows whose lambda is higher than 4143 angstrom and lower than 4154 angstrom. 41.54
